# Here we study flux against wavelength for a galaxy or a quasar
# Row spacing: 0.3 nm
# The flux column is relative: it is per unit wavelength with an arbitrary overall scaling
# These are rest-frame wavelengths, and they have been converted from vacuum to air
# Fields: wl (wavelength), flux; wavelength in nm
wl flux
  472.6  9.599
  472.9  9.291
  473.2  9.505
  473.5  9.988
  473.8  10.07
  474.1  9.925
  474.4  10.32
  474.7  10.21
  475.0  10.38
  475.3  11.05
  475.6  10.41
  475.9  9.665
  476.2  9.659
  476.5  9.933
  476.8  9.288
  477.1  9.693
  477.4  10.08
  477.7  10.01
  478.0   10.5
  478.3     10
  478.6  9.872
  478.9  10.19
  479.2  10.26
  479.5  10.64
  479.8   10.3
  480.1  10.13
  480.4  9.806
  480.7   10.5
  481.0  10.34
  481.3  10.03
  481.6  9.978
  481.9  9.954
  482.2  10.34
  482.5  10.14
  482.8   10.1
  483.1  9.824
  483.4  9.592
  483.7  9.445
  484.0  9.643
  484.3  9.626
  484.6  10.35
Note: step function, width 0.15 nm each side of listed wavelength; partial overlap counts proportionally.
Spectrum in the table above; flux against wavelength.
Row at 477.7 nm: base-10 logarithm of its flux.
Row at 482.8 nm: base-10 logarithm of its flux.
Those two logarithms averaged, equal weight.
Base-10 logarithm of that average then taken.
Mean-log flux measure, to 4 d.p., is 0.0010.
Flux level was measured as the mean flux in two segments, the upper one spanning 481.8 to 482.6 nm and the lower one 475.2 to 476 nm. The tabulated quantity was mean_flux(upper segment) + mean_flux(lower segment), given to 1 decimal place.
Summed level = 20.5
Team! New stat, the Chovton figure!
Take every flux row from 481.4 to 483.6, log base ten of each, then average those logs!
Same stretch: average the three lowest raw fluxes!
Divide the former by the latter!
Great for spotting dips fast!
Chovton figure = 0.102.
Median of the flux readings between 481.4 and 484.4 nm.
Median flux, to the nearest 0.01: 9.89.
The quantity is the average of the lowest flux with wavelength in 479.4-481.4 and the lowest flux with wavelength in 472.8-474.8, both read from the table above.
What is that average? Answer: 9.55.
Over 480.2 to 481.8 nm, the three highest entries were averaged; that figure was 10.3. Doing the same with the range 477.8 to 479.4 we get 10.3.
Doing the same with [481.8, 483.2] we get 10.2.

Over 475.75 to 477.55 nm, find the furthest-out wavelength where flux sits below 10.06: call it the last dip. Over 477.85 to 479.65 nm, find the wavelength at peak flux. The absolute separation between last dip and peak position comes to 2.40 nm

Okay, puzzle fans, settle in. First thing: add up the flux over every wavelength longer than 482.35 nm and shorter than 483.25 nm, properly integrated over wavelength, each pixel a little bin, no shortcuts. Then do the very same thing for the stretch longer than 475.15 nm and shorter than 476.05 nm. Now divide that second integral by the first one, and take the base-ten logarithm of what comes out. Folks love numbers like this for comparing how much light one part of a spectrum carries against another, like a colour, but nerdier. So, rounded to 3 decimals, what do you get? 0.015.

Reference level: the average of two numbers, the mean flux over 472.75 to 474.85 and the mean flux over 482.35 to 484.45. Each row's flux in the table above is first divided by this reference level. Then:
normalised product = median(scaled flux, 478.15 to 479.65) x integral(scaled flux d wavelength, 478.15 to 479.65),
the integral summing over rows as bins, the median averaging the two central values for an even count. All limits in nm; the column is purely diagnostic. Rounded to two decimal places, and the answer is 1.61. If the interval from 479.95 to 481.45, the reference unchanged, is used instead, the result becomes 1.60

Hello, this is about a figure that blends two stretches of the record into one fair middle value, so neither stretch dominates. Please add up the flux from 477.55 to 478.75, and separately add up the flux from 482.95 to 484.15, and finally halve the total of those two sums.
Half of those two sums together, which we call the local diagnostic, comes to 39.4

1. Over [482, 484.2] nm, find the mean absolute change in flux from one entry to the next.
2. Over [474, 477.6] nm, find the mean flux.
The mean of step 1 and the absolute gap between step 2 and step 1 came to 5.026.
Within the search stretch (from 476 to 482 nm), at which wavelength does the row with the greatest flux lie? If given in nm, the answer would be 479.5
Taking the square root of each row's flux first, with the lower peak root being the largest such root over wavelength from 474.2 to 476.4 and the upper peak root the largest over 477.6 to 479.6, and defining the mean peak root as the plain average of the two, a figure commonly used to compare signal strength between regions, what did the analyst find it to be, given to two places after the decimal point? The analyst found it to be 3.29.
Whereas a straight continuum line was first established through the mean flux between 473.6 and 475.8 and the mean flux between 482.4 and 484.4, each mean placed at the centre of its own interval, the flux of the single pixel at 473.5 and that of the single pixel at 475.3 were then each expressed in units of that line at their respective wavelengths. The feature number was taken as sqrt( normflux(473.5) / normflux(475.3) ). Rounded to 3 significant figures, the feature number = 0.945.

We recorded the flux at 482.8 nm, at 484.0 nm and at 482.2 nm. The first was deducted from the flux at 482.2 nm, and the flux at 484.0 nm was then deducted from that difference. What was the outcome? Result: -9.4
